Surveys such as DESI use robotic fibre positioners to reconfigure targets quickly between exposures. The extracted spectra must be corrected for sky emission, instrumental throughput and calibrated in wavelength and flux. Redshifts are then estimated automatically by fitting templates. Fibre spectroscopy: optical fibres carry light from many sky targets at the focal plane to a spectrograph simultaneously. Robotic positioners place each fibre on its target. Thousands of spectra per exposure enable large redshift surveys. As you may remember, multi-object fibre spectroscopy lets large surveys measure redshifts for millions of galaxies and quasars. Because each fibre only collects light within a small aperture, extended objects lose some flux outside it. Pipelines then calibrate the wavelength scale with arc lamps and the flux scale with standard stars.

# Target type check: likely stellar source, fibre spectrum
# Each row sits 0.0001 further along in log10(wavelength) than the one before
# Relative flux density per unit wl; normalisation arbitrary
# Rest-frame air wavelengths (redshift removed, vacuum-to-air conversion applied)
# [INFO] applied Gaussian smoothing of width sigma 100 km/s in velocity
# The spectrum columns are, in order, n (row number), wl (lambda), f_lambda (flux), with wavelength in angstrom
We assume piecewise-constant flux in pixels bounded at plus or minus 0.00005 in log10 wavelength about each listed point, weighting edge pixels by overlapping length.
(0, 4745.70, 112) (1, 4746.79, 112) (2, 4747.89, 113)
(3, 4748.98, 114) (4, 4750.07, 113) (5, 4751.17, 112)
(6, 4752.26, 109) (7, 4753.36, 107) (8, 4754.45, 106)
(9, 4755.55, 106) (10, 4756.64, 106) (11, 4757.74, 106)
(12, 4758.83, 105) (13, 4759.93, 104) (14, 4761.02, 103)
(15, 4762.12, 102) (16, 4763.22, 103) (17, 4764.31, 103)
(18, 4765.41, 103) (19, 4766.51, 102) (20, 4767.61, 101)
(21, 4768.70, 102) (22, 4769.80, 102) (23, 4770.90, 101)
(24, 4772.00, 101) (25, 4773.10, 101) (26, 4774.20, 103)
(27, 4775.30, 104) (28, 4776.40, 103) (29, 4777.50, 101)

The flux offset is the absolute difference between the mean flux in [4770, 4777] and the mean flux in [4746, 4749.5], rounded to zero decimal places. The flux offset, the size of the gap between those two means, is 11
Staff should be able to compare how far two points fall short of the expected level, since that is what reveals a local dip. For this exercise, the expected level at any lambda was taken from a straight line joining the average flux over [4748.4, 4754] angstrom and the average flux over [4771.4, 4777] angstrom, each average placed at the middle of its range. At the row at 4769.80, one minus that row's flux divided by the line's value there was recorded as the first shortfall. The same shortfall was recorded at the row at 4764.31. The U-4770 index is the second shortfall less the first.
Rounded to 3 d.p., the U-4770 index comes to 0.010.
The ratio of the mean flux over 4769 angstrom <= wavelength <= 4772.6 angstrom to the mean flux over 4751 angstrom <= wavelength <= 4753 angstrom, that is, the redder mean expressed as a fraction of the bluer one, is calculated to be 0.92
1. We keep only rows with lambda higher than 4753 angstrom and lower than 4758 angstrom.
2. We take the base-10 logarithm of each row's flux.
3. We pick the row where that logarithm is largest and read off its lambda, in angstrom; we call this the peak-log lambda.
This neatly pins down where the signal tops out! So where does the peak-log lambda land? 4753.36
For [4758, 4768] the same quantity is 4758.83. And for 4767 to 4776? 4775.30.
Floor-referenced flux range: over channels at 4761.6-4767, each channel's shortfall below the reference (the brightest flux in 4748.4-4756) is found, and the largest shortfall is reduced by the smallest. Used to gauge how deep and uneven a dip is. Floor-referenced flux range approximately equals 1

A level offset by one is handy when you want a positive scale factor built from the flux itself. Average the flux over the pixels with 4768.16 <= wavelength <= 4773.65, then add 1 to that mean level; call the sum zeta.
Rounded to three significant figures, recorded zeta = 102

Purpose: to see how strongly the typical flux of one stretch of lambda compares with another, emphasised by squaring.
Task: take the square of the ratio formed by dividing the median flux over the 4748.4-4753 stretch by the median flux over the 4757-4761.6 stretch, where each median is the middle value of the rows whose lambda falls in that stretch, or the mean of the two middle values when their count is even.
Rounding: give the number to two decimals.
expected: 1.16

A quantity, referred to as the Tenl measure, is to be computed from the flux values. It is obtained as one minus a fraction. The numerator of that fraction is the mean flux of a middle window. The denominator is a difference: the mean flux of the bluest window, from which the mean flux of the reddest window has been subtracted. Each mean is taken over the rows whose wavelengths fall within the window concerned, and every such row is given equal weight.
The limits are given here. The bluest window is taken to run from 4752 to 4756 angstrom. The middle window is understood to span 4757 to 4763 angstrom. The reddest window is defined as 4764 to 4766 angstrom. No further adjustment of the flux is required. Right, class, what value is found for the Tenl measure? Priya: -25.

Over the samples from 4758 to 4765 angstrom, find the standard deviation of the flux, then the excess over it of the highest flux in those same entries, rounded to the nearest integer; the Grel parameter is 104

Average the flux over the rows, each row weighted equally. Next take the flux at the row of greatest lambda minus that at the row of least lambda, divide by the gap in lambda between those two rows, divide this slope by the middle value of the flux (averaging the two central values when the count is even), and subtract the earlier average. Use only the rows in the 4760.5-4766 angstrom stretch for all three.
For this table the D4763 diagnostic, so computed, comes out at -103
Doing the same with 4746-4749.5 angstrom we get -113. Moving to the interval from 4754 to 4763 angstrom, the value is -105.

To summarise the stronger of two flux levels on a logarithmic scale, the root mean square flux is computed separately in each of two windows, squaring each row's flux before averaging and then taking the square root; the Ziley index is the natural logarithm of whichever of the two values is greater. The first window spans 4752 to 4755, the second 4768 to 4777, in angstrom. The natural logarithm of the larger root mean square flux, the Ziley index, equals 4.68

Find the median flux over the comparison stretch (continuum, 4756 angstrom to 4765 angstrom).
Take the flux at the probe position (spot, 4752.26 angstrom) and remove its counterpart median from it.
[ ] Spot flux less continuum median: 5.5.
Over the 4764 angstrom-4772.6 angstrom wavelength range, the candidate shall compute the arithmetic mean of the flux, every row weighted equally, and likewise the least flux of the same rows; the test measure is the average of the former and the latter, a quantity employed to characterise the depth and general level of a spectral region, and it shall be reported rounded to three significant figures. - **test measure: 101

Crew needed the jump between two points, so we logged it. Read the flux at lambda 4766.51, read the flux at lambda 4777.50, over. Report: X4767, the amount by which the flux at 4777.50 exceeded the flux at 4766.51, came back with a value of -1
